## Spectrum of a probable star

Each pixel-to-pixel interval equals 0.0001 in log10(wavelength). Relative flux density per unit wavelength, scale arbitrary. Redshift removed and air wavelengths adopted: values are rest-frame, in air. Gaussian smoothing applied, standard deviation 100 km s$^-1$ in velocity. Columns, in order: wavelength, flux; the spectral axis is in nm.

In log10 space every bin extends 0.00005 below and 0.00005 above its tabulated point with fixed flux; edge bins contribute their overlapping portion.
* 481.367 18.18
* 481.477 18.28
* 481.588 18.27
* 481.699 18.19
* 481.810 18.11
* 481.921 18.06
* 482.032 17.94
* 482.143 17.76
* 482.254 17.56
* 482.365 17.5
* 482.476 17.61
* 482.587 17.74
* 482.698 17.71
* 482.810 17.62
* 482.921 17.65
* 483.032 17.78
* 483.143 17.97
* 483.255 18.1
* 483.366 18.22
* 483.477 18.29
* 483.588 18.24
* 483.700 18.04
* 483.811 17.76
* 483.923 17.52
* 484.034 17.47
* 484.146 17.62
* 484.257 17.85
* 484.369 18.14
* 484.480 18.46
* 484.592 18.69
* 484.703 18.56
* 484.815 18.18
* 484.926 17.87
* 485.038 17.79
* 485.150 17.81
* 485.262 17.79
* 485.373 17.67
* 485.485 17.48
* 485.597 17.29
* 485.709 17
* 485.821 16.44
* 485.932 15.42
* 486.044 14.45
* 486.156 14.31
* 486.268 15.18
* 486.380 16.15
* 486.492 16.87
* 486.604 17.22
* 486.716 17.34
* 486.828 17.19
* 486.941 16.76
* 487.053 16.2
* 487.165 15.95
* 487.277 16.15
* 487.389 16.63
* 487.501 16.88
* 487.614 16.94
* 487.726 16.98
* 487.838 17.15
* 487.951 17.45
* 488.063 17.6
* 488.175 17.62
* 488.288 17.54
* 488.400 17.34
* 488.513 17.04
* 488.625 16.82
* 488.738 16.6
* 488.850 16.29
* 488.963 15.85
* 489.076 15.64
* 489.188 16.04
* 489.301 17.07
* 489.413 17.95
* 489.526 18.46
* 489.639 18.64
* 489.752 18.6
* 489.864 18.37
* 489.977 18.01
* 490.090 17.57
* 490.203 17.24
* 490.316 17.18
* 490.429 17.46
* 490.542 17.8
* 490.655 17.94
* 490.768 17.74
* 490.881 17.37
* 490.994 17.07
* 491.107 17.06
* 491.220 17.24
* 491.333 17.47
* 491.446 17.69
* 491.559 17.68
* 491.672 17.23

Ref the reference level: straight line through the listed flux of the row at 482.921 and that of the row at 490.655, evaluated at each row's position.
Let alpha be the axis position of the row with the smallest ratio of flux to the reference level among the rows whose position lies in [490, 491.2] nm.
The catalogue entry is 491.107 nm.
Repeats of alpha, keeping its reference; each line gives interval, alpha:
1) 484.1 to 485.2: 484.146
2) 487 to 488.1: 487.165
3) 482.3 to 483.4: 482.365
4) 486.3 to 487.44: 487.165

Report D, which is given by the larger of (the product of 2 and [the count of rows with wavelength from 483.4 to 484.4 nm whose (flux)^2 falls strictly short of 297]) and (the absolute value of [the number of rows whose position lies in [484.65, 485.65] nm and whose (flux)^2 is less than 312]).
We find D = 2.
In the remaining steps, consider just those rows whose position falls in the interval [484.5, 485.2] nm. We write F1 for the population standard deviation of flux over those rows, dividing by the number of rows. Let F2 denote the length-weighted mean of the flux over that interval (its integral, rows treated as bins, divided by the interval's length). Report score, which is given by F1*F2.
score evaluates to 7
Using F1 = 0.4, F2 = 18.2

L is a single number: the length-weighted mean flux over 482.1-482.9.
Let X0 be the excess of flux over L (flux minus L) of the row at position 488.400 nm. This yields -0.3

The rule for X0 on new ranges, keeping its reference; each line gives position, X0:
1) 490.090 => -0.1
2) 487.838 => -0.5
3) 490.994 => -0.6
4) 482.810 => 0.0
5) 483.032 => 0.1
